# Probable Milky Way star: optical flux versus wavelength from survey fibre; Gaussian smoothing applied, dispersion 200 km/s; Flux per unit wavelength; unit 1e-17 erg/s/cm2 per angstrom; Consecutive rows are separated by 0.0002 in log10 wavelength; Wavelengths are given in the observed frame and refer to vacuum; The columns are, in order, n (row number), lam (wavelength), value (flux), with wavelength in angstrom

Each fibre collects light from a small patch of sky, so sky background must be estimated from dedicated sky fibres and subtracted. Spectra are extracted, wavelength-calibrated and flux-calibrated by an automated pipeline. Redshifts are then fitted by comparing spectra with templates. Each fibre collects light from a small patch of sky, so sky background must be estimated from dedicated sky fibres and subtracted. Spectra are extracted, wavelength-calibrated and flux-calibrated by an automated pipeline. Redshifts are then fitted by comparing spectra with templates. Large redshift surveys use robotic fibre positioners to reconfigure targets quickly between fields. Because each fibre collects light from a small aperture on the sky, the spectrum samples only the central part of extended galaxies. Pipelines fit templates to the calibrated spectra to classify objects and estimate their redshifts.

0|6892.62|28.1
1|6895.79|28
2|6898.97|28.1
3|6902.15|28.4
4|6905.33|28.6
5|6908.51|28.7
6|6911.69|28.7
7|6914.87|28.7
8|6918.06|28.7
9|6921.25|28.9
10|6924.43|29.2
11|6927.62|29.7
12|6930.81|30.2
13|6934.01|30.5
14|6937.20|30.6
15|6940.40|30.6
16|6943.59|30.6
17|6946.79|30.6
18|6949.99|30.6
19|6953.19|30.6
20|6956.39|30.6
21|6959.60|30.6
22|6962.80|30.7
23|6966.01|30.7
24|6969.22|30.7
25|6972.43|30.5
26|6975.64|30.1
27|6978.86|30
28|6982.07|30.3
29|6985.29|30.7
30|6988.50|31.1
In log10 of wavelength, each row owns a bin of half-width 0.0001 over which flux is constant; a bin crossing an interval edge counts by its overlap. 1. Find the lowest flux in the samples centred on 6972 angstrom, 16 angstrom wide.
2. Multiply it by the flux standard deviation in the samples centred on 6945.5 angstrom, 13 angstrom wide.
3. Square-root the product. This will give 0.0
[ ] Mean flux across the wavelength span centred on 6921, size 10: 28.9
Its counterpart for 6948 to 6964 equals 30.6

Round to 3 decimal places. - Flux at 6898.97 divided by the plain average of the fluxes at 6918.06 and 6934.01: 0.949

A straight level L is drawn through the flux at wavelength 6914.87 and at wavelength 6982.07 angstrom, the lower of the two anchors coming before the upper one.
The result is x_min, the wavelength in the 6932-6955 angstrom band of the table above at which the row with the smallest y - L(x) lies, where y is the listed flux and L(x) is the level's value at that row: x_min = 6953.19 angstrom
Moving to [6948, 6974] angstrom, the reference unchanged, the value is 6972.43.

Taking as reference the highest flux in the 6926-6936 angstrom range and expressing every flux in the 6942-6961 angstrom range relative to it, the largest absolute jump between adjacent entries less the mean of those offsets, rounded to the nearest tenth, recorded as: -0.1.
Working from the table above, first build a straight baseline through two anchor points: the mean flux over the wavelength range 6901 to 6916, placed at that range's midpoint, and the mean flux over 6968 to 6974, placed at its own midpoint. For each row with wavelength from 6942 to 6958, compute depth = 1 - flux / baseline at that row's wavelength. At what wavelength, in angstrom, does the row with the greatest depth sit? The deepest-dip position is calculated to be 6956.39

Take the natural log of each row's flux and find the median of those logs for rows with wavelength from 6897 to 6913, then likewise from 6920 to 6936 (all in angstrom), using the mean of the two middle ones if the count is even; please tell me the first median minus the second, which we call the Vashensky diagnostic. -0.038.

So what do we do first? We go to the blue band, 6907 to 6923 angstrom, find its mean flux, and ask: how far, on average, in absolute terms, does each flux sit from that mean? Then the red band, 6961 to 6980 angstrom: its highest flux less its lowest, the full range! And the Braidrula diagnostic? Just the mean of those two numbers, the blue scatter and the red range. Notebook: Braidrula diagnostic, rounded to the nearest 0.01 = 0.38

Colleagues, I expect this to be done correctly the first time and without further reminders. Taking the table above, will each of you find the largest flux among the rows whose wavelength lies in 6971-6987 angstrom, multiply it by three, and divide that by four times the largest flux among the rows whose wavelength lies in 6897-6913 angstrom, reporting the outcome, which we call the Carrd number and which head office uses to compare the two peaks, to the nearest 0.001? 0.802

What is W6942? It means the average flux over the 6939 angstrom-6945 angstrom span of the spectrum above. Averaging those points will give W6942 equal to 30.6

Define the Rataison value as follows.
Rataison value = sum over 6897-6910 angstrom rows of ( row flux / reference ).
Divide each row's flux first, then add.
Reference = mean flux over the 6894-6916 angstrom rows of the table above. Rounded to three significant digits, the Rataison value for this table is 4.00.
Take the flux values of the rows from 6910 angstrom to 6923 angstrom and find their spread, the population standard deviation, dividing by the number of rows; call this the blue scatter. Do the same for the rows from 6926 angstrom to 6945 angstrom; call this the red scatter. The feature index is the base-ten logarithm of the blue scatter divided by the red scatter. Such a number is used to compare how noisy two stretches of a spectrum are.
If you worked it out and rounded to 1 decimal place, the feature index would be -0.6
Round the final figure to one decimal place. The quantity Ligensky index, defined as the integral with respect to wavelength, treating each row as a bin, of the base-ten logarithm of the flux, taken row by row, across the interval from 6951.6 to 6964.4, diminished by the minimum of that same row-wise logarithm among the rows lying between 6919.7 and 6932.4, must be 17.6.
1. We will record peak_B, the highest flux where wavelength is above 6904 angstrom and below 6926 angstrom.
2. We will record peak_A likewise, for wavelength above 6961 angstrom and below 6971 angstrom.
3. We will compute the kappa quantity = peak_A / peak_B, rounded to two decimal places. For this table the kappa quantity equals 1.05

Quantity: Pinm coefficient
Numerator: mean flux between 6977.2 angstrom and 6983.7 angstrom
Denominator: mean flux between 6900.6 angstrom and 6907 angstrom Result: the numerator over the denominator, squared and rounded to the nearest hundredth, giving 1.12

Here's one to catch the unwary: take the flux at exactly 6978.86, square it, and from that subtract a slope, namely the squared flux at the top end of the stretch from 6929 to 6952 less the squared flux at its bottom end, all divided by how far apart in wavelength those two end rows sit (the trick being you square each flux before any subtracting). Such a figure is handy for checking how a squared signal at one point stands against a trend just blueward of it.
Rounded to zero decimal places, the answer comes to 899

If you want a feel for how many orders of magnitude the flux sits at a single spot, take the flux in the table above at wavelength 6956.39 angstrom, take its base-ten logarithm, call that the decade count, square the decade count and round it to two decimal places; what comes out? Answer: 2.21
